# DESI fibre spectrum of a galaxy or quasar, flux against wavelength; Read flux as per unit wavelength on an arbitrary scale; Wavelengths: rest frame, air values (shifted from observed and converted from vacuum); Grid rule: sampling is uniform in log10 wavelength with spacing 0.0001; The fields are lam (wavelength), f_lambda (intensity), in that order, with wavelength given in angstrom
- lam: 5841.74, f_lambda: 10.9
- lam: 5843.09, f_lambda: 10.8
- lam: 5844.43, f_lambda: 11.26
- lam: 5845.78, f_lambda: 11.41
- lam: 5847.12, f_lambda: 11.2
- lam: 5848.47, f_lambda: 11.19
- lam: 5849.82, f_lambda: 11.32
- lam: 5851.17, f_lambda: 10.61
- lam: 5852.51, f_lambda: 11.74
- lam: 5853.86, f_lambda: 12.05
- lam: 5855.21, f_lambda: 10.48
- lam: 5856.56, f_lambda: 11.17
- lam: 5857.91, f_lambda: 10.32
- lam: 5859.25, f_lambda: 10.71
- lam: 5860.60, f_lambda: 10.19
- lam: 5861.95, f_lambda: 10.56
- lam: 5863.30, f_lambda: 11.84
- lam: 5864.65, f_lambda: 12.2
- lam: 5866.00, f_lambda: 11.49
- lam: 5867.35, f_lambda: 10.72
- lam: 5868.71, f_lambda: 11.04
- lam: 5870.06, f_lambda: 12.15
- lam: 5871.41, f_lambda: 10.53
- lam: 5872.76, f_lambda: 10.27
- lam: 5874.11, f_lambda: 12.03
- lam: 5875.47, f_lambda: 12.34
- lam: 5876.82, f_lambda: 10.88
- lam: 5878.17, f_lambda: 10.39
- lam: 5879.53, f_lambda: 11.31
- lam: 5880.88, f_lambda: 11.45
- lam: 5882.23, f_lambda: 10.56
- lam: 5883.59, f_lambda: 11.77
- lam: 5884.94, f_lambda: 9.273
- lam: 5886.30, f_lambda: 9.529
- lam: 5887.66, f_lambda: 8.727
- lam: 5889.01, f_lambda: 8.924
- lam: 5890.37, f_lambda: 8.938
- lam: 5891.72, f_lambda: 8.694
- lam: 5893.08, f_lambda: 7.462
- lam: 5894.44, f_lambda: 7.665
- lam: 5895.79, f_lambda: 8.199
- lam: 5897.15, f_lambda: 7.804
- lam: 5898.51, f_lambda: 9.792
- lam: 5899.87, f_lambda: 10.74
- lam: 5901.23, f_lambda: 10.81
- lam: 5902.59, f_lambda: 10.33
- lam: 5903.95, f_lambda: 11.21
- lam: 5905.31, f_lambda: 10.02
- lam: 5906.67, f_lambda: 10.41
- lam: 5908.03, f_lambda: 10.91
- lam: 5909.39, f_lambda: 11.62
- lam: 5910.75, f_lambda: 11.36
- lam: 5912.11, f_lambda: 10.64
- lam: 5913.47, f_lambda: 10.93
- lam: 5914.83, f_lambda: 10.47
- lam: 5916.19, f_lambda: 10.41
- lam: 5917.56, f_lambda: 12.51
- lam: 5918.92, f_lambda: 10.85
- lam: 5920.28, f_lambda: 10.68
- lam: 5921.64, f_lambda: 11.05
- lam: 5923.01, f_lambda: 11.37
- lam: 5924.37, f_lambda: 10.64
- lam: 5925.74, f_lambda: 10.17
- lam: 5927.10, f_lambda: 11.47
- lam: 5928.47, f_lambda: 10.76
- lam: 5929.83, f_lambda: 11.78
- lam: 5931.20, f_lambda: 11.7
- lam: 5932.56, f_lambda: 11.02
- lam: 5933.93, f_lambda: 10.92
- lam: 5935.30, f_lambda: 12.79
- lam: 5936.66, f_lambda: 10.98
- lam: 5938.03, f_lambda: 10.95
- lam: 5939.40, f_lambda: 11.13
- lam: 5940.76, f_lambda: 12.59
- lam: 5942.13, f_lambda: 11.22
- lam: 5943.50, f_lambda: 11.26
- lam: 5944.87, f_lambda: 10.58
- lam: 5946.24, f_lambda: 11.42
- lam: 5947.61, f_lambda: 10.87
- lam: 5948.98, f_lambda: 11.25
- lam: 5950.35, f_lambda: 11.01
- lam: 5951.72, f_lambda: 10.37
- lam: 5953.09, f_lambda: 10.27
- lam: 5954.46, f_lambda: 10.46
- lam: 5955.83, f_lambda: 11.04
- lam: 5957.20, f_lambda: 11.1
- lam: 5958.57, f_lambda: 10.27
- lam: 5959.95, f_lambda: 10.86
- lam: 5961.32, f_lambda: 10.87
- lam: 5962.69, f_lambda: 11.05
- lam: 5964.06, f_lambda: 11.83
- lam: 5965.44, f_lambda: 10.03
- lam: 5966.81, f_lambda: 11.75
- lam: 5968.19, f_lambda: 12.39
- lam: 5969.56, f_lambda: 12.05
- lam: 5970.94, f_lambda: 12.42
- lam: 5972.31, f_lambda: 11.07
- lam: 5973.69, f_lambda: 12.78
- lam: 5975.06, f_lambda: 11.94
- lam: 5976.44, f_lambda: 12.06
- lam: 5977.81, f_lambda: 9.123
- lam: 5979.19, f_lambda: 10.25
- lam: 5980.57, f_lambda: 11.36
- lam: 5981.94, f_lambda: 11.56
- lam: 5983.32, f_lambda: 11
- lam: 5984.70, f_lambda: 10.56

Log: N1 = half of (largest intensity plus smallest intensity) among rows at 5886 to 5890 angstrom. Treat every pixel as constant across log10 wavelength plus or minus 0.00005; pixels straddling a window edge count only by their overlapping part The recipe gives 9.1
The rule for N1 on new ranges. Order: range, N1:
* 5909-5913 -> 11.1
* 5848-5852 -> 11.0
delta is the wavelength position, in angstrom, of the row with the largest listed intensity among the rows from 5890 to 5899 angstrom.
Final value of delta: 5898.51 angstrom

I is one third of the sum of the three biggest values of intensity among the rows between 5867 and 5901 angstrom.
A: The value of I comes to 12.2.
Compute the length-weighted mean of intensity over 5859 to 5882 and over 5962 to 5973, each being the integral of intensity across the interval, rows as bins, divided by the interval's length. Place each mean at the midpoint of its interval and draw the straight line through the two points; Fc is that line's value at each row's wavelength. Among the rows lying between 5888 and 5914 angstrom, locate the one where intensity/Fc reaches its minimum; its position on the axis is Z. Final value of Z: 5893.08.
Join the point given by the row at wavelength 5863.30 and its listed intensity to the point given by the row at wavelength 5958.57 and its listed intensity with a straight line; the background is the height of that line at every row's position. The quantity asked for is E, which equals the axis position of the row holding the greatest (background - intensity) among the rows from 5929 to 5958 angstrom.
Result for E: 5953.09 angstrom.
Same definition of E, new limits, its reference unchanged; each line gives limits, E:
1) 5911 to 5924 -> 5916.19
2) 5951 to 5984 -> 5977.81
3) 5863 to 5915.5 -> 5893.08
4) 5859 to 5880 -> 5860.60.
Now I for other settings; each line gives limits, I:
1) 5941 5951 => 11.3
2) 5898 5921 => 11.8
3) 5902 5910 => 11.2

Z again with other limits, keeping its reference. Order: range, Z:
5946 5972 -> 5965.44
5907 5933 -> 5925.74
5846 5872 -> 5860.60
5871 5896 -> 5893.08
